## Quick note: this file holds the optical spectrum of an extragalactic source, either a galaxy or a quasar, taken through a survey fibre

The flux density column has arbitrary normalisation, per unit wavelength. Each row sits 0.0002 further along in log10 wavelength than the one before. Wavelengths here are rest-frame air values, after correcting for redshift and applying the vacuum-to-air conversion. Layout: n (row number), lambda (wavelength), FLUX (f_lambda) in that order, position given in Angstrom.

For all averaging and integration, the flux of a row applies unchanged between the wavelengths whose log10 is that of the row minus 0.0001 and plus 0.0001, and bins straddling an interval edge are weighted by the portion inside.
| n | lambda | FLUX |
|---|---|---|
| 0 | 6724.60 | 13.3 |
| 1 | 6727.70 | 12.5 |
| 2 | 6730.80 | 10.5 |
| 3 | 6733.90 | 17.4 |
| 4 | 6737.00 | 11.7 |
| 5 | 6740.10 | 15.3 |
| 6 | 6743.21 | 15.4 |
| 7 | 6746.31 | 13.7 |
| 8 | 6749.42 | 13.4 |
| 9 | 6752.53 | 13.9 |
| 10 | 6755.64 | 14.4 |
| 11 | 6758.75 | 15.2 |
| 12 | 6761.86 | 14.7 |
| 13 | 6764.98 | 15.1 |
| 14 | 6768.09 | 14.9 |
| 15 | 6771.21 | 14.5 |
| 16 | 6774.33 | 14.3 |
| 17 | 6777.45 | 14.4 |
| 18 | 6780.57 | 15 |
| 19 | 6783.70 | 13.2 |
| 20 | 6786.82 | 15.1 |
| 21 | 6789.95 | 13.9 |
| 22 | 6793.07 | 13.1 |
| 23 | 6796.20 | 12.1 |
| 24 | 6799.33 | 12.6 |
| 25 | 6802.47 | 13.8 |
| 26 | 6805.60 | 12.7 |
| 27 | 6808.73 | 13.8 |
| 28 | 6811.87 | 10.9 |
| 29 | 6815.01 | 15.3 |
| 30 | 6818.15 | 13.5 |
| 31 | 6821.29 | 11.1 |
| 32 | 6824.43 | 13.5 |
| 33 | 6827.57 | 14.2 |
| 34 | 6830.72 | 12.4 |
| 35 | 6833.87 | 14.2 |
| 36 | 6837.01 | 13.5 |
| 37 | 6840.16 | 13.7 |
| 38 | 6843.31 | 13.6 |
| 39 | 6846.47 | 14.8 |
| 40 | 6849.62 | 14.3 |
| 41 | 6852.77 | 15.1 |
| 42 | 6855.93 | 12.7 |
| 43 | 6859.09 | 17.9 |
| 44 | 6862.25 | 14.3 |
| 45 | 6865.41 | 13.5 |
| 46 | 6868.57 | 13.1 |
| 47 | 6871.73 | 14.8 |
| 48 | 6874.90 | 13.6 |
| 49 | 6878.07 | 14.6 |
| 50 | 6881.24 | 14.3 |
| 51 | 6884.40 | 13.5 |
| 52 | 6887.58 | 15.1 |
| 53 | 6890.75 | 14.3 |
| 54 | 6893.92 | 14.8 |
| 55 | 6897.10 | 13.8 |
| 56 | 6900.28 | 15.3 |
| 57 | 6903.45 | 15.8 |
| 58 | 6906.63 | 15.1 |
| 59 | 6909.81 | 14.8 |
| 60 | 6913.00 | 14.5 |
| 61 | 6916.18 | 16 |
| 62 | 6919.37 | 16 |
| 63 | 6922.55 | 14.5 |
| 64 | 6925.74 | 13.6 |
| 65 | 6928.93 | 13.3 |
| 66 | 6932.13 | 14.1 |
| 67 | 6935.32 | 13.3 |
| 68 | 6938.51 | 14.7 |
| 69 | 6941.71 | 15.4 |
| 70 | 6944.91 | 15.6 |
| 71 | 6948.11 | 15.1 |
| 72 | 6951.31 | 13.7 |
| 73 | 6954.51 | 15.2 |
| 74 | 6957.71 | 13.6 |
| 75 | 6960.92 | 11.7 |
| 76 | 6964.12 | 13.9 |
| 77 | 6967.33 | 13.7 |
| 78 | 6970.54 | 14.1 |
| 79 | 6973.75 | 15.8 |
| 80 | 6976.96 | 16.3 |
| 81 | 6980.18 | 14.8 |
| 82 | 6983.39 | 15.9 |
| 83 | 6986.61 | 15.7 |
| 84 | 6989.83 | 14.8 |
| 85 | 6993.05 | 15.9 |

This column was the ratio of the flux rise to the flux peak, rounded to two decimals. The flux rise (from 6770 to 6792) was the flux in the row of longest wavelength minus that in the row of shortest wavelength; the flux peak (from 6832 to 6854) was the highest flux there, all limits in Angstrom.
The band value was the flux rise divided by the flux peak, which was -0.04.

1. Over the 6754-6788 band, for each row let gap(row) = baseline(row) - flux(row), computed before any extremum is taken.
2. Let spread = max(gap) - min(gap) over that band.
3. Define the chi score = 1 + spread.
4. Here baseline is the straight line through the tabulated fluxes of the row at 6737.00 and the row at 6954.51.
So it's 3.4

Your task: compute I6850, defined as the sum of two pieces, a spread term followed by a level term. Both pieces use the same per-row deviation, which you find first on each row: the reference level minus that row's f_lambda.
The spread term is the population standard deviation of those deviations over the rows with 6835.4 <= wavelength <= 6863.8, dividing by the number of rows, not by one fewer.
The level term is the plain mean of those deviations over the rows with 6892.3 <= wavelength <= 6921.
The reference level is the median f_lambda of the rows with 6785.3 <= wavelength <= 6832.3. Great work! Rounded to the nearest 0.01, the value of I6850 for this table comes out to -0.22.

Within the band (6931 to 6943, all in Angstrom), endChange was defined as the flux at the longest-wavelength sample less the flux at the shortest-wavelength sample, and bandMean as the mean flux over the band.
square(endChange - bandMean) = 171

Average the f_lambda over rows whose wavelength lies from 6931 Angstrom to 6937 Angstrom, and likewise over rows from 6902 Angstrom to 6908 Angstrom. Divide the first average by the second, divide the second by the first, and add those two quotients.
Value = 2.01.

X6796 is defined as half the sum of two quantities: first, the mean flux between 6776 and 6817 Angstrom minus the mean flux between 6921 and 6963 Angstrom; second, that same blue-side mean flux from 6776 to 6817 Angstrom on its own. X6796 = 6.46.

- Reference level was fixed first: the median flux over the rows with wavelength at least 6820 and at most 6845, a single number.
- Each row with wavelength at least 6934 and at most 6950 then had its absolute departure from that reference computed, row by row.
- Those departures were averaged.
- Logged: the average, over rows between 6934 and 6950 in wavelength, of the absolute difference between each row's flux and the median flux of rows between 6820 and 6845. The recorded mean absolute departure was 1.37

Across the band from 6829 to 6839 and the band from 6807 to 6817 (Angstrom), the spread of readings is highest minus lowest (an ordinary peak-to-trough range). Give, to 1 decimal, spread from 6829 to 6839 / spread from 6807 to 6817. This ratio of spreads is 0.4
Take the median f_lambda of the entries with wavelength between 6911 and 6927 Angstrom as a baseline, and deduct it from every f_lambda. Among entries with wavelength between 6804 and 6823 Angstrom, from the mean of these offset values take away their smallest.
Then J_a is 2.0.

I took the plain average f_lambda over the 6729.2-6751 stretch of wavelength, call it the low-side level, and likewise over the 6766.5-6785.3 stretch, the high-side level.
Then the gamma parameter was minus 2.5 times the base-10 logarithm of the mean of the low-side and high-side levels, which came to -2.88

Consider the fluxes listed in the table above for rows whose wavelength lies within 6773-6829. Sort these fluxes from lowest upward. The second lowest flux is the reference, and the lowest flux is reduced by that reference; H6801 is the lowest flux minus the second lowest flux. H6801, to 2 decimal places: -0.20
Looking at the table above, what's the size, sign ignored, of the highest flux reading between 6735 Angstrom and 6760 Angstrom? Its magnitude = 15.4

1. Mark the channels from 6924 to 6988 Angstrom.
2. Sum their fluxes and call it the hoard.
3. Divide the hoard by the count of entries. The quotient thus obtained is 14.5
